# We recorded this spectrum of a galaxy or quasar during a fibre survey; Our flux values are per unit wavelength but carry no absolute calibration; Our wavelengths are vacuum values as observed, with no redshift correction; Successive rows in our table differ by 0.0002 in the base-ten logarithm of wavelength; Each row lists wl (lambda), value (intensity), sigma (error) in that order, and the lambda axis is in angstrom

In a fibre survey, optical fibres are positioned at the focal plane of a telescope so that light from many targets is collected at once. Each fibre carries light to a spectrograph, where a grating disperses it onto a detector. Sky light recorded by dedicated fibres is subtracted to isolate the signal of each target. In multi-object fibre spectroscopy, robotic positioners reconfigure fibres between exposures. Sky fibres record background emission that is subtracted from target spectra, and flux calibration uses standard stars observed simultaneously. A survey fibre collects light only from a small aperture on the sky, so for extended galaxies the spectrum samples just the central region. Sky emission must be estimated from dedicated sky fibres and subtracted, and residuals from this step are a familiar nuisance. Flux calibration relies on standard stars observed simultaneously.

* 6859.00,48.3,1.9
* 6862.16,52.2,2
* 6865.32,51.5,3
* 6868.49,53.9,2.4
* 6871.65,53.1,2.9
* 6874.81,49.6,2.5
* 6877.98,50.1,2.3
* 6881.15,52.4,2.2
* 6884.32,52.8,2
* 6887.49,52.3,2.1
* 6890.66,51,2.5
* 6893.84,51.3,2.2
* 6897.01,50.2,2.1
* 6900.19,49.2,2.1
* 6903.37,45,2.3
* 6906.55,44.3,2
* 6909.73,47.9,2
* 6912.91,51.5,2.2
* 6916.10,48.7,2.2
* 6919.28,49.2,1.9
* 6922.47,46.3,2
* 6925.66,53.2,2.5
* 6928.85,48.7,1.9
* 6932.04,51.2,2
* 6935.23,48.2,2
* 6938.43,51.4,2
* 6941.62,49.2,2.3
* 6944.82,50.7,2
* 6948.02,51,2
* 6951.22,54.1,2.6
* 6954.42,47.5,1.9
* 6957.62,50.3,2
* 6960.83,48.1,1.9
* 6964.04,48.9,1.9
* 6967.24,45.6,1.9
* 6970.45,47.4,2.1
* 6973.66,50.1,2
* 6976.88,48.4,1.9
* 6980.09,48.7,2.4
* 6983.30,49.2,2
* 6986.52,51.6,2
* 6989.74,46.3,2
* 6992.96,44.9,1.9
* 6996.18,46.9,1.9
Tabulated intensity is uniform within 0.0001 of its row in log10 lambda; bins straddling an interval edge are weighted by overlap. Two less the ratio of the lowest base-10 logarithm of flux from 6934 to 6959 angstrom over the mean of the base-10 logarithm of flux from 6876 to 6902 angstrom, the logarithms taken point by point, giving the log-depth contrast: 1.02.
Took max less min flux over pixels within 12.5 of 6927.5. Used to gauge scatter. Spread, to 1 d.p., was 6.9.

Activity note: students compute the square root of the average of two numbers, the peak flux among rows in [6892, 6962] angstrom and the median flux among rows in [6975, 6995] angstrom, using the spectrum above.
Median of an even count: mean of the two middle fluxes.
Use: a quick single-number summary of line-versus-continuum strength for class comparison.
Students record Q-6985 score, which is 7.16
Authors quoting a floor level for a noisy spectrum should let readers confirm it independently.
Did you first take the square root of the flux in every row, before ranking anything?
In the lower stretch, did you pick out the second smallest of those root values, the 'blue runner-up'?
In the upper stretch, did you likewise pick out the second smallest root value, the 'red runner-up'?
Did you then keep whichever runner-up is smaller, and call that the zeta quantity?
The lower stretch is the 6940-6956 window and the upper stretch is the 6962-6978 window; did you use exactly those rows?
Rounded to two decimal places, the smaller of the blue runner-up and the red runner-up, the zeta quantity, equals 6.88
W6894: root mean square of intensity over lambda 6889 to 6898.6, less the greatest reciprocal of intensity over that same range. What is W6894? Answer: 51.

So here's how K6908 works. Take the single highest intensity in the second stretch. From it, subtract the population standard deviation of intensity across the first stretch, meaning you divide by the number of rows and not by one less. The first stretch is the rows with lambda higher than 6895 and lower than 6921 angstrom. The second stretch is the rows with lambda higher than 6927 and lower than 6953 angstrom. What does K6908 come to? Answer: 51.8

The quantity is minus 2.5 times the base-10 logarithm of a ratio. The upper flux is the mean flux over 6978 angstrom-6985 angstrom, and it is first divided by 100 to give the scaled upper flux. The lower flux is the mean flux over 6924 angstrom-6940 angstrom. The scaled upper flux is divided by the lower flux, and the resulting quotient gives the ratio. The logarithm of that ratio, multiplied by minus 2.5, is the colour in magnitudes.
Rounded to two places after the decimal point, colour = 5.03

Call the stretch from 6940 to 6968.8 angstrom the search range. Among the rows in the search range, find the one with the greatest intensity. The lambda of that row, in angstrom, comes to 6951.22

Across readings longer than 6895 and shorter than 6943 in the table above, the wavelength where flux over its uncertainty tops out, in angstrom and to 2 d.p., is 6919.28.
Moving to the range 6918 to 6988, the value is 6919.28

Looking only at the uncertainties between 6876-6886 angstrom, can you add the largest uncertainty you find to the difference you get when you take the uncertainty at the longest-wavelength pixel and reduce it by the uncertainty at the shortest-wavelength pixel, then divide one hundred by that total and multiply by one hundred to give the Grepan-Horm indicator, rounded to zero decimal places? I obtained 5000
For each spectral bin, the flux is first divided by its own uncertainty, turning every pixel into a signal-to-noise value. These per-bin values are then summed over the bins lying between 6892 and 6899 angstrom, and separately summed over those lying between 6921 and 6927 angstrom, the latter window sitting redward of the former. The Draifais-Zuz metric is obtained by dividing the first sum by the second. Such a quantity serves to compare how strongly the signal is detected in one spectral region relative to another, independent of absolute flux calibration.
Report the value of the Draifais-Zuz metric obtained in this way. 1.06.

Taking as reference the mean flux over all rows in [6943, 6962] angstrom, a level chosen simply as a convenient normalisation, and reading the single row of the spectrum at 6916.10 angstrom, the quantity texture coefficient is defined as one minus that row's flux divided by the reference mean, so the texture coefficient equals 0.03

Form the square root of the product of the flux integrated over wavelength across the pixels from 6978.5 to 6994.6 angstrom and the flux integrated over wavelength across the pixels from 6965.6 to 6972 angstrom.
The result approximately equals 481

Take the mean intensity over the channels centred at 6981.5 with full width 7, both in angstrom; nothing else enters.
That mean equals 49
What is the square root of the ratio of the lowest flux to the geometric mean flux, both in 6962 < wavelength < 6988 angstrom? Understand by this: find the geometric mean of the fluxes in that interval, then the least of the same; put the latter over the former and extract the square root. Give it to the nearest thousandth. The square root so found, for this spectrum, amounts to 0.968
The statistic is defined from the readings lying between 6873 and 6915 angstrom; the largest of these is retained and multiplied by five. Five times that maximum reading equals 264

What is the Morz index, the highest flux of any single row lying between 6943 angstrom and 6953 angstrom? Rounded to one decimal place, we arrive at 54.1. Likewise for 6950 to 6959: 54.1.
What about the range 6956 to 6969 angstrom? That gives 50.3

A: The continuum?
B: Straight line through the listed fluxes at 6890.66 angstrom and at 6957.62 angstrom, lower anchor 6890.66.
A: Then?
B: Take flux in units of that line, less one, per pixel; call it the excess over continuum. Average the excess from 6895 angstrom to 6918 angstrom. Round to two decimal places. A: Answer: -0.05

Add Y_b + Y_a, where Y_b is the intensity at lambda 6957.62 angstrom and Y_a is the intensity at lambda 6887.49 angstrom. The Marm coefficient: 102.6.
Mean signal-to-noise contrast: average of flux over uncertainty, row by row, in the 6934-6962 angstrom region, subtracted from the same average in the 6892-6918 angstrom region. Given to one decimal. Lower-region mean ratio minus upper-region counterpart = -1.5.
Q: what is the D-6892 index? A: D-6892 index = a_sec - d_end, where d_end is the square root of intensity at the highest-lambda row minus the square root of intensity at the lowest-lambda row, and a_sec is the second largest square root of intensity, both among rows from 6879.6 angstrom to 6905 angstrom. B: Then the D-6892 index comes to 7.77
